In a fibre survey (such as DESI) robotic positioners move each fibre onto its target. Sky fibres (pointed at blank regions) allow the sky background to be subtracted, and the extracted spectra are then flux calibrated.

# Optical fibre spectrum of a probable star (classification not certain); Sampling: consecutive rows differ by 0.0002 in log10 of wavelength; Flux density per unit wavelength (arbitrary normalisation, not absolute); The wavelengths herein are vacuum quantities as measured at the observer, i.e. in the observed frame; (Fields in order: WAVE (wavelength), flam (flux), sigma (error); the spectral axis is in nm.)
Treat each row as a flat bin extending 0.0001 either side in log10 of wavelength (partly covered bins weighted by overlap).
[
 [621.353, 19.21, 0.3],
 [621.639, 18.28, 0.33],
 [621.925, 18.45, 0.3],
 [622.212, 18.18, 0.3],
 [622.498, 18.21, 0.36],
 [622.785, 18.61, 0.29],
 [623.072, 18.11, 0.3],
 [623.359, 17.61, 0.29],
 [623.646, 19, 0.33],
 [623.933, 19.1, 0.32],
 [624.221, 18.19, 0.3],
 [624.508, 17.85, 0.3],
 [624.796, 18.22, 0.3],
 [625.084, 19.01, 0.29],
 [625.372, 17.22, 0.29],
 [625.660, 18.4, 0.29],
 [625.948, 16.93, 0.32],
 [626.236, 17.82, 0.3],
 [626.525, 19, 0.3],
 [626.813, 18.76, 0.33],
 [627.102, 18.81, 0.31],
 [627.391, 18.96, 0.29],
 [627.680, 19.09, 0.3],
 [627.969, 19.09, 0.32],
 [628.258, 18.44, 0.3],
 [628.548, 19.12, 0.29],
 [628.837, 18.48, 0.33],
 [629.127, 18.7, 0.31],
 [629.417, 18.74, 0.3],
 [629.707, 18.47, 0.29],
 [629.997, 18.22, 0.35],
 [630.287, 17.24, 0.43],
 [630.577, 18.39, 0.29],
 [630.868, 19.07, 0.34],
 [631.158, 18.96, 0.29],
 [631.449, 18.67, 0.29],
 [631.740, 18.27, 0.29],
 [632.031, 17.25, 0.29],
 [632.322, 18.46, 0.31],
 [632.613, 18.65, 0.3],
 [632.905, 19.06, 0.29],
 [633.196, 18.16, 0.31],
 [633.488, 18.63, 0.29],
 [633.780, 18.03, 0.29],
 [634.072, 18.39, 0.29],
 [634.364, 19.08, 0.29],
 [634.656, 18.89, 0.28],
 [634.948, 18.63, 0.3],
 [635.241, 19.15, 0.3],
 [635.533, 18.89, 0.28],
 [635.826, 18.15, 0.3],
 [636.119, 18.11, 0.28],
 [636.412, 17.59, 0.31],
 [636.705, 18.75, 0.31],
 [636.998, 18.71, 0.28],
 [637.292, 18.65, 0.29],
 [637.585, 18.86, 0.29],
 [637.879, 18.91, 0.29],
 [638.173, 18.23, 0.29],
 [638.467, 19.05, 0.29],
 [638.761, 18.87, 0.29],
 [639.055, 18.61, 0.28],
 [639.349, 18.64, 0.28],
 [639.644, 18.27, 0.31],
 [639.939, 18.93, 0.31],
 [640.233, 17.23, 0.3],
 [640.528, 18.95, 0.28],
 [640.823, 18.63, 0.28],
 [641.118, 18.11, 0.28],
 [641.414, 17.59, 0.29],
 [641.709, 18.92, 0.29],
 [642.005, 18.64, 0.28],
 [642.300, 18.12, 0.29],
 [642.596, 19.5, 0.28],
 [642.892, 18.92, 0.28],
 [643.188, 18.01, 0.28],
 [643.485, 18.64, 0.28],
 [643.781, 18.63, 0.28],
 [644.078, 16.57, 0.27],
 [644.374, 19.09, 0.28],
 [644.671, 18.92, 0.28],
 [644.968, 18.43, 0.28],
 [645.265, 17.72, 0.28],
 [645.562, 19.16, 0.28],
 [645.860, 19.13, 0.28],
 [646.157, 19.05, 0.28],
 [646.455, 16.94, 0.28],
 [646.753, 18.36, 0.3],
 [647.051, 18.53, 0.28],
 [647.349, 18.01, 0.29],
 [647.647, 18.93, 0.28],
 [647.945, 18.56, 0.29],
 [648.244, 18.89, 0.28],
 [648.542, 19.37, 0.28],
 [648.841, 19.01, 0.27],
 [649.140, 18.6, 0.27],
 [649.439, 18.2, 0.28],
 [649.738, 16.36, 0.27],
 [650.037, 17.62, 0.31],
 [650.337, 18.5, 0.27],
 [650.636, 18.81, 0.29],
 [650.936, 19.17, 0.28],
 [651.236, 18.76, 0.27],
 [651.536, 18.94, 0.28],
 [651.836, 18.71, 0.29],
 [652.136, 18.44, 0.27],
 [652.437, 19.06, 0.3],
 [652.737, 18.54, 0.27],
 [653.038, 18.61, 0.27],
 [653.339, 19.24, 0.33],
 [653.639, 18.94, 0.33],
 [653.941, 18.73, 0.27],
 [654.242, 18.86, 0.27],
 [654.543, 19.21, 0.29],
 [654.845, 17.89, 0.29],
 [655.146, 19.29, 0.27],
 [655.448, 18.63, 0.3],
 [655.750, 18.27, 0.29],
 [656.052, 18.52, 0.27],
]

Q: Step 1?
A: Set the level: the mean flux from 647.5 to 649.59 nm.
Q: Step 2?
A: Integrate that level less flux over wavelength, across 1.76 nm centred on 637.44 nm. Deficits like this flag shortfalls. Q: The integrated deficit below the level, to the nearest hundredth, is 0.19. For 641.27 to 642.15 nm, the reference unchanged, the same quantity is 0.36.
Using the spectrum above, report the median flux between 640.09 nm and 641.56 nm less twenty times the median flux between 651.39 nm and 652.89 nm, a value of -356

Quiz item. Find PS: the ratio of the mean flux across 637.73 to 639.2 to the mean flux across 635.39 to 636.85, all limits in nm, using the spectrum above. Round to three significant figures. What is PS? 1.02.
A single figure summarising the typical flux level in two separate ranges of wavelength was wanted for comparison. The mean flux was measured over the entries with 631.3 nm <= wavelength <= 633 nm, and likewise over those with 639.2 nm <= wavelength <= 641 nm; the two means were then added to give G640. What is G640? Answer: 36.8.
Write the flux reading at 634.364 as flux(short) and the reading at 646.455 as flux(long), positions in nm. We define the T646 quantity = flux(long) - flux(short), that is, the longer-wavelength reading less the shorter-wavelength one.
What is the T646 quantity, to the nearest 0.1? -2.1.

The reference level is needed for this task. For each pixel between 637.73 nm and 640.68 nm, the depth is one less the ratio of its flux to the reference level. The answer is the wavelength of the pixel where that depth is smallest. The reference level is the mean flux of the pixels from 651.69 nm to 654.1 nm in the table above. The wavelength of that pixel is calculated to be 638.467 nm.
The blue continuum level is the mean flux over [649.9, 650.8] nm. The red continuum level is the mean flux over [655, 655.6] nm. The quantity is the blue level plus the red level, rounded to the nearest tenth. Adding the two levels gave 37.3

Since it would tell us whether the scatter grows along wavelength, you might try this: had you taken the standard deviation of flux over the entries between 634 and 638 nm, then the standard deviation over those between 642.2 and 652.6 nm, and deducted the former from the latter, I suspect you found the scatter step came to 0.3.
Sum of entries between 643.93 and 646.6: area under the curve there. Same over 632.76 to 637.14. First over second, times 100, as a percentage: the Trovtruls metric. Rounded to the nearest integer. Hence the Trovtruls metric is 59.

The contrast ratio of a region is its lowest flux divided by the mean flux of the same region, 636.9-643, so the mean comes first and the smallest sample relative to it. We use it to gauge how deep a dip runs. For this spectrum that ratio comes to 0.927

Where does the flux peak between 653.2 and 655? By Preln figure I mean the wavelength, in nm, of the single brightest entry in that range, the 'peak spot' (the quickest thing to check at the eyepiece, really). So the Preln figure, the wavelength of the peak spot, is 653.339 nm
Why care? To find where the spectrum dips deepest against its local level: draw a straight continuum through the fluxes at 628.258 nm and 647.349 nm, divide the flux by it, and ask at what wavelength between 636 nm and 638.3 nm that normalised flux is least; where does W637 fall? 636.412 nm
